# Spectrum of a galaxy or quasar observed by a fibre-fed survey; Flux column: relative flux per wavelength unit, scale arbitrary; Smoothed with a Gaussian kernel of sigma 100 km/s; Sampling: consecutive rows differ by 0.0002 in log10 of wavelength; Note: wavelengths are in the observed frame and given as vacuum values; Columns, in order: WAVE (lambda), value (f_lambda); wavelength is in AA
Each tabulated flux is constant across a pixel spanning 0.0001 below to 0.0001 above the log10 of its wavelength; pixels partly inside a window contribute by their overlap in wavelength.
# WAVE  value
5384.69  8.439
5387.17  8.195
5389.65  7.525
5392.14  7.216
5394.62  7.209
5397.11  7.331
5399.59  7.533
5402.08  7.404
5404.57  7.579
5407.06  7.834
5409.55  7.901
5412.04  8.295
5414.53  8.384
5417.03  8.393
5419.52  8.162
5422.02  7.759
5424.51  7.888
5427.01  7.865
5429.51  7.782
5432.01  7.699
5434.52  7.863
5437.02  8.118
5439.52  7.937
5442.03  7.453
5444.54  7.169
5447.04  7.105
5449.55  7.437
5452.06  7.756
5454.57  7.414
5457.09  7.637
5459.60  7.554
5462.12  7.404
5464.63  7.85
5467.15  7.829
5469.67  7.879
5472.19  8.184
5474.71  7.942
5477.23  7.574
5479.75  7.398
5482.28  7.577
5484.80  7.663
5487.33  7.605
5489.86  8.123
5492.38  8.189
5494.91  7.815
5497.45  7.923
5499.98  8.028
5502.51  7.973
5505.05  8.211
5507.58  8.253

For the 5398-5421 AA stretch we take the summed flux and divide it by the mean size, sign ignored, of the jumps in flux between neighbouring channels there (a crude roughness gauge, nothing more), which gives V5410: 424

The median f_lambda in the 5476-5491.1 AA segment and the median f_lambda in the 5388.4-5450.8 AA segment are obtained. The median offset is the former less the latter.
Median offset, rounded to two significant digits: -0.17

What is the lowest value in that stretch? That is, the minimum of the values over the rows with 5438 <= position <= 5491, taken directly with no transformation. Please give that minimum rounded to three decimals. 7.105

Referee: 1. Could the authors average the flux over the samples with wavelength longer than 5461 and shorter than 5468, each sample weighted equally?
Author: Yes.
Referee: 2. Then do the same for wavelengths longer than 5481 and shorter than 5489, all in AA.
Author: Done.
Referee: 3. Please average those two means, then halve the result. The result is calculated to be 3.83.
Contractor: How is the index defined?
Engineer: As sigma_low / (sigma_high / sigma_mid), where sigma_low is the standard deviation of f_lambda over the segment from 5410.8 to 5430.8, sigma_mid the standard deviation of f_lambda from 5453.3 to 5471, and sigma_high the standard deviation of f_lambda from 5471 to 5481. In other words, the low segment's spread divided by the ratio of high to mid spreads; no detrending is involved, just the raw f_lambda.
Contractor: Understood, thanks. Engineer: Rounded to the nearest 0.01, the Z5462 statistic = 0.16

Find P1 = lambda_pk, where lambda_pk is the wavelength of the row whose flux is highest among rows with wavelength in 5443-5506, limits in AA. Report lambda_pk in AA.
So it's 5505.05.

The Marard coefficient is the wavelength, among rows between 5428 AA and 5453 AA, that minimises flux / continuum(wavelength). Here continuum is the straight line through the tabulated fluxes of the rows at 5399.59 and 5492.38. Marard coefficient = 5447.04 AA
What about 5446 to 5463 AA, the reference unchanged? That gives 5447.04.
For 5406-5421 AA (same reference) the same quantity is 5407.06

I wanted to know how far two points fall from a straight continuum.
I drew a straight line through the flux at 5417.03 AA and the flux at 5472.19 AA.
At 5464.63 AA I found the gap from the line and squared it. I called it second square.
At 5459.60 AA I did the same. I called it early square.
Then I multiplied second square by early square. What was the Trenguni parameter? 0.060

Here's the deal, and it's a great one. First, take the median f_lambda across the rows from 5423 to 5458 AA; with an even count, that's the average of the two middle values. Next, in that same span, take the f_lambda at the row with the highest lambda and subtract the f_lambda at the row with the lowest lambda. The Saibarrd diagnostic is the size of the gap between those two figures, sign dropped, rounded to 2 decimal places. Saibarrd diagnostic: 7.98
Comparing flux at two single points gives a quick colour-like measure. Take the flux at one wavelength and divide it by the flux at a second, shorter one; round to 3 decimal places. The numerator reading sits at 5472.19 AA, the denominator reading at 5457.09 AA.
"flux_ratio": 1.072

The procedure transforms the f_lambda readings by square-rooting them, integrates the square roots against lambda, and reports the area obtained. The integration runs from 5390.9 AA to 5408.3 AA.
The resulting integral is 47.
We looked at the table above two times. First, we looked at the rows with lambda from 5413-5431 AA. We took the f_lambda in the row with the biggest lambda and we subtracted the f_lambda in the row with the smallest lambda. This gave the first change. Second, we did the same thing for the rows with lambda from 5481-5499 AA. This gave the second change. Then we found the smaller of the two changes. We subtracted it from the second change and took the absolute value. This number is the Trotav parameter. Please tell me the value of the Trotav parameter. 0.95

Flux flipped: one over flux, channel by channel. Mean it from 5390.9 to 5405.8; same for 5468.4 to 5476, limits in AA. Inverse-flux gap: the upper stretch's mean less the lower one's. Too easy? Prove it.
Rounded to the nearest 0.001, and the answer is -0.011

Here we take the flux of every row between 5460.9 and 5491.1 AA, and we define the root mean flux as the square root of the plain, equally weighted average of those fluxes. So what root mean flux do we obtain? 2.784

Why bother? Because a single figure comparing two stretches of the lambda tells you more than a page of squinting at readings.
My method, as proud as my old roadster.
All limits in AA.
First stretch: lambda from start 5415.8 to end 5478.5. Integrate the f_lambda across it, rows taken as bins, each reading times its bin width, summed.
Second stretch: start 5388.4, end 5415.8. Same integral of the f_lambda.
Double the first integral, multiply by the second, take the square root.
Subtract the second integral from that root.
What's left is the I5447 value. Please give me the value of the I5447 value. 242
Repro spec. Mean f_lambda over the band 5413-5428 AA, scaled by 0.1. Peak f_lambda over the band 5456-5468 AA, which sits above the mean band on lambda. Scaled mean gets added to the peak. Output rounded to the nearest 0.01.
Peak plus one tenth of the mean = 8.66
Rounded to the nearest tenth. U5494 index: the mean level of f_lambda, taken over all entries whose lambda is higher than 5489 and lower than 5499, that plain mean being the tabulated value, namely 8.0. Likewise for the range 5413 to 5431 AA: 8.0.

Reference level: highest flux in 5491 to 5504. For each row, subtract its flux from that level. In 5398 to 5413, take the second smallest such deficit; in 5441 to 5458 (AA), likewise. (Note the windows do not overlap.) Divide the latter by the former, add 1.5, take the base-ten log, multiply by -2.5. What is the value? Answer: -1.3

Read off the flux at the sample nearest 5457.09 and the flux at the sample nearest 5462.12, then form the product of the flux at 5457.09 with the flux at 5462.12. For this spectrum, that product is 56.5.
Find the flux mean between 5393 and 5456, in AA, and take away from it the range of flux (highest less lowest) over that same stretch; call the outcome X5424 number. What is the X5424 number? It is 6.44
